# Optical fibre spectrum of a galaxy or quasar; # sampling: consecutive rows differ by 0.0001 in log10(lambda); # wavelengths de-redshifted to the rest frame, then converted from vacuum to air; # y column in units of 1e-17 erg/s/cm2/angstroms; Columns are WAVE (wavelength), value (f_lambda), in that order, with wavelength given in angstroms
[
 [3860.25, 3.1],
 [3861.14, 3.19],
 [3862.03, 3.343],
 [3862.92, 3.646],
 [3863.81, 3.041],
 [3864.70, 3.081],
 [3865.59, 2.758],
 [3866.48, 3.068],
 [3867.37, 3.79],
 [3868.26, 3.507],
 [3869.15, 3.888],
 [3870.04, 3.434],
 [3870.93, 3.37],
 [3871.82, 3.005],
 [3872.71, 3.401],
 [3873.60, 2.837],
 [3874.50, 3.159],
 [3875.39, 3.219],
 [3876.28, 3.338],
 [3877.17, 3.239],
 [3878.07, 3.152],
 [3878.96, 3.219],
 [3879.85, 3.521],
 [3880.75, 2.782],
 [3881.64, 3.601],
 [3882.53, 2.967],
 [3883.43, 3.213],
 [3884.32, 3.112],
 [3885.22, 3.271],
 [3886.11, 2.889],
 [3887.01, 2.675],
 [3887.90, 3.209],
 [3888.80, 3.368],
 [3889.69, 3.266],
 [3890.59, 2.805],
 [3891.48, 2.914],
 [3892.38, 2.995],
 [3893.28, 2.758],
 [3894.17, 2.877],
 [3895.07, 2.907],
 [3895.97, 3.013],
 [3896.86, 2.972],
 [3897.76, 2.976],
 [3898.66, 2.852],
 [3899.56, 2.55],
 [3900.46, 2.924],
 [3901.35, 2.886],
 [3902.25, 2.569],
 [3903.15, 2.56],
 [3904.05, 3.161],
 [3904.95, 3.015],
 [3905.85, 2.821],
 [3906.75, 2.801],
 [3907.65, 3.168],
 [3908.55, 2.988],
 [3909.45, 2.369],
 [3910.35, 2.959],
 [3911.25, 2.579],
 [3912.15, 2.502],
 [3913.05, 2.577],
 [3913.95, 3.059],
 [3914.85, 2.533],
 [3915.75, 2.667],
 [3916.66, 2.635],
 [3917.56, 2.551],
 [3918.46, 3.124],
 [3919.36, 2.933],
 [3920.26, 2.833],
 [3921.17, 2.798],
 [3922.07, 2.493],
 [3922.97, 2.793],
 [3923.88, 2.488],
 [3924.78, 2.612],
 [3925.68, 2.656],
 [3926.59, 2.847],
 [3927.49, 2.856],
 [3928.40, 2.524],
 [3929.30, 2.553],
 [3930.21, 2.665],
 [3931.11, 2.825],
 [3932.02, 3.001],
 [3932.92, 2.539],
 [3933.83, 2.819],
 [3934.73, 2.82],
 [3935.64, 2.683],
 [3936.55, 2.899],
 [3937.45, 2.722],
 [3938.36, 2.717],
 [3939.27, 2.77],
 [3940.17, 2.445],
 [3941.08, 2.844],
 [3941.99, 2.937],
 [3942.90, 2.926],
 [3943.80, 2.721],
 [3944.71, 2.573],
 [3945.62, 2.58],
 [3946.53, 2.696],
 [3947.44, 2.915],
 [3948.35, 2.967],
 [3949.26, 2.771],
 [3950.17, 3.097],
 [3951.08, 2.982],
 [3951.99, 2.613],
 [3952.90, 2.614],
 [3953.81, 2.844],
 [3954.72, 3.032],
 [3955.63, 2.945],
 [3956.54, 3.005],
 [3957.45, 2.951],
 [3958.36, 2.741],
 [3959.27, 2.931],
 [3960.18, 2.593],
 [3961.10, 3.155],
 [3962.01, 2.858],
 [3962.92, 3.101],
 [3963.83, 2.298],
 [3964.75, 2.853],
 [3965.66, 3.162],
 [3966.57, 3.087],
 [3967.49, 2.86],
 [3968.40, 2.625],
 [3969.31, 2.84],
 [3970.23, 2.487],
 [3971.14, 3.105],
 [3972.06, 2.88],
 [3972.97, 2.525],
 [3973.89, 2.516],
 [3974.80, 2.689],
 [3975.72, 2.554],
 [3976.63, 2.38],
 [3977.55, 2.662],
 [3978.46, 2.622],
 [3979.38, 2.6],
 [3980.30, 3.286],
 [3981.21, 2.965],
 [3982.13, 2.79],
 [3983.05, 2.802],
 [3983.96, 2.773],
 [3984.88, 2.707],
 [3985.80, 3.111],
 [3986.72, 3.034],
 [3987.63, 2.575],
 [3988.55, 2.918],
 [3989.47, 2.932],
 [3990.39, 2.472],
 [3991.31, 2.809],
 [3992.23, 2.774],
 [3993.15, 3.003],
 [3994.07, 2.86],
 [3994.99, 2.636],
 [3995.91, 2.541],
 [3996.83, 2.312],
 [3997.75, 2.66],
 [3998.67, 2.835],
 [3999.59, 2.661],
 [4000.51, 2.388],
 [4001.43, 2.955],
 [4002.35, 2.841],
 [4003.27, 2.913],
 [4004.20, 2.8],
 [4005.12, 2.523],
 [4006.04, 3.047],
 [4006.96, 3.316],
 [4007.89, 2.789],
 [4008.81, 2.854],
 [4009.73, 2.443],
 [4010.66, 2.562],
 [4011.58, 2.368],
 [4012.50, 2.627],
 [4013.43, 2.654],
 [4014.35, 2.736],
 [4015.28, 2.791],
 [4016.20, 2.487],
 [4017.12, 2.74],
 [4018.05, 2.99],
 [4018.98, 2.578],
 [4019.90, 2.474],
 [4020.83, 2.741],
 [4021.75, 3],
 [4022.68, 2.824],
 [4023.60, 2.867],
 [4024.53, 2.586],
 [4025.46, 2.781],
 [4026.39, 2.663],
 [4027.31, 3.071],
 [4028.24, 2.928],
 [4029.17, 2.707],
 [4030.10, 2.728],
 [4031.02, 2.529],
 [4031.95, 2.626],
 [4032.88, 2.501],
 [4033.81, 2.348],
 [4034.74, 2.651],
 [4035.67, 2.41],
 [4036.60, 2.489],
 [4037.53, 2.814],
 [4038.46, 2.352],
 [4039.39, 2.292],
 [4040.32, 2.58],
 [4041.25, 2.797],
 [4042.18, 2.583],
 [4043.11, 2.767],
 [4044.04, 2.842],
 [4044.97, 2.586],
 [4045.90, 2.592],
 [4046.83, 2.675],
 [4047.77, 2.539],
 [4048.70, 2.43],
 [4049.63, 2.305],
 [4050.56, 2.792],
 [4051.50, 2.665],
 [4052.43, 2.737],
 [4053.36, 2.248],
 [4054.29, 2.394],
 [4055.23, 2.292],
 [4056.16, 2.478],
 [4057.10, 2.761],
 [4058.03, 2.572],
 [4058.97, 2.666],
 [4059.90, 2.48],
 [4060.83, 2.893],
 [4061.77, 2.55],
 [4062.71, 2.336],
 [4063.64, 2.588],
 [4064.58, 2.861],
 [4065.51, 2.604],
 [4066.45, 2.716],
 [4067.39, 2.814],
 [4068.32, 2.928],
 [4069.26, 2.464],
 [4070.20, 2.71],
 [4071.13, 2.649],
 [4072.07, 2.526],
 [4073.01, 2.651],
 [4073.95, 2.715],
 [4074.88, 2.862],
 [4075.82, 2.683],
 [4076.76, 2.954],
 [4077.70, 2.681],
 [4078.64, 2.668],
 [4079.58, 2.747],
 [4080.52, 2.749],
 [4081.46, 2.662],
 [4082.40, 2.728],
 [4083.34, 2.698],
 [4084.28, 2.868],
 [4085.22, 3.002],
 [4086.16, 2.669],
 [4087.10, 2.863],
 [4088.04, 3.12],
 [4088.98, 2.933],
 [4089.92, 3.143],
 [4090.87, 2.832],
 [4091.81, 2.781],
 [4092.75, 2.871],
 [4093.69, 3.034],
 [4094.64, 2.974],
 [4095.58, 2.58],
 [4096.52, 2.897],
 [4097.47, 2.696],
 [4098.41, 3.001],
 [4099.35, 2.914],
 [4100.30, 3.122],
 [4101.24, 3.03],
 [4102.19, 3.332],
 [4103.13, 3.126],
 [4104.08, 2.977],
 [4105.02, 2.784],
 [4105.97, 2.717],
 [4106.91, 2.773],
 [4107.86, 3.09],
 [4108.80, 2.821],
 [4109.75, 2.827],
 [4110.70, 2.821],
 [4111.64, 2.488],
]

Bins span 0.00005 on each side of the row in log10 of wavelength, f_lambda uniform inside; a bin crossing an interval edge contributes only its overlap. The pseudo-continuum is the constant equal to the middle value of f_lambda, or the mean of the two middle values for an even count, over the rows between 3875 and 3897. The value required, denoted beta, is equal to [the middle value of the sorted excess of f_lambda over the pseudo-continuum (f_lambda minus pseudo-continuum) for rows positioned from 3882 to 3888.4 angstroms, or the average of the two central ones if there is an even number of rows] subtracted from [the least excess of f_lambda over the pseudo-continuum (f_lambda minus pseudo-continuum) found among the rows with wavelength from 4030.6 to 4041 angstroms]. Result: -0.82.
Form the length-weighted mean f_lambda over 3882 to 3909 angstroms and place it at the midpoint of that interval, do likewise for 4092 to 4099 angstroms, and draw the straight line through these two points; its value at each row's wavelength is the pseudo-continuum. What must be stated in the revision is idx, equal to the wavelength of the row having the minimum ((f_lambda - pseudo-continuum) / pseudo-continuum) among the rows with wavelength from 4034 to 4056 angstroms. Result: 4053.36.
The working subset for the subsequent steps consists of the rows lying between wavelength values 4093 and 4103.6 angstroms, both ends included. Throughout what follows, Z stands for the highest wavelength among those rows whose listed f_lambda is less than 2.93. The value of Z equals 4099.35 angstroms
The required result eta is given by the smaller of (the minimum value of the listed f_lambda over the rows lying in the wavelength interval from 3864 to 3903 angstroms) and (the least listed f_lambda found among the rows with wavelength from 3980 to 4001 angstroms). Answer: 2.31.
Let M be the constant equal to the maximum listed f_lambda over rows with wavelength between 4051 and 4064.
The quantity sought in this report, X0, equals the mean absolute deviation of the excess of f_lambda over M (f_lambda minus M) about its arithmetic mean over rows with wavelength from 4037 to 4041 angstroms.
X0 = 0.19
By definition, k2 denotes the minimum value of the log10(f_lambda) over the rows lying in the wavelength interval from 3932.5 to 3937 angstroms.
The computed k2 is 0.405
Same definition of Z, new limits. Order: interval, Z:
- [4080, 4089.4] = 4087.10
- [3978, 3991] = 3990.39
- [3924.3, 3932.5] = 3931.11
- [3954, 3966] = 3964.75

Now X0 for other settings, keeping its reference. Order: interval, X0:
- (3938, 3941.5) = 0.12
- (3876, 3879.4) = 0.05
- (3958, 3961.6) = 0.19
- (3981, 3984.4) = 0.07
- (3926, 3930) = 0.16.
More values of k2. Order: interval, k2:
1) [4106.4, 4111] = 0.443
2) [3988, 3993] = 0.393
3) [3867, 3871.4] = 0.528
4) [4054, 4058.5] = 0.360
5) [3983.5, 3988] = 0.411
